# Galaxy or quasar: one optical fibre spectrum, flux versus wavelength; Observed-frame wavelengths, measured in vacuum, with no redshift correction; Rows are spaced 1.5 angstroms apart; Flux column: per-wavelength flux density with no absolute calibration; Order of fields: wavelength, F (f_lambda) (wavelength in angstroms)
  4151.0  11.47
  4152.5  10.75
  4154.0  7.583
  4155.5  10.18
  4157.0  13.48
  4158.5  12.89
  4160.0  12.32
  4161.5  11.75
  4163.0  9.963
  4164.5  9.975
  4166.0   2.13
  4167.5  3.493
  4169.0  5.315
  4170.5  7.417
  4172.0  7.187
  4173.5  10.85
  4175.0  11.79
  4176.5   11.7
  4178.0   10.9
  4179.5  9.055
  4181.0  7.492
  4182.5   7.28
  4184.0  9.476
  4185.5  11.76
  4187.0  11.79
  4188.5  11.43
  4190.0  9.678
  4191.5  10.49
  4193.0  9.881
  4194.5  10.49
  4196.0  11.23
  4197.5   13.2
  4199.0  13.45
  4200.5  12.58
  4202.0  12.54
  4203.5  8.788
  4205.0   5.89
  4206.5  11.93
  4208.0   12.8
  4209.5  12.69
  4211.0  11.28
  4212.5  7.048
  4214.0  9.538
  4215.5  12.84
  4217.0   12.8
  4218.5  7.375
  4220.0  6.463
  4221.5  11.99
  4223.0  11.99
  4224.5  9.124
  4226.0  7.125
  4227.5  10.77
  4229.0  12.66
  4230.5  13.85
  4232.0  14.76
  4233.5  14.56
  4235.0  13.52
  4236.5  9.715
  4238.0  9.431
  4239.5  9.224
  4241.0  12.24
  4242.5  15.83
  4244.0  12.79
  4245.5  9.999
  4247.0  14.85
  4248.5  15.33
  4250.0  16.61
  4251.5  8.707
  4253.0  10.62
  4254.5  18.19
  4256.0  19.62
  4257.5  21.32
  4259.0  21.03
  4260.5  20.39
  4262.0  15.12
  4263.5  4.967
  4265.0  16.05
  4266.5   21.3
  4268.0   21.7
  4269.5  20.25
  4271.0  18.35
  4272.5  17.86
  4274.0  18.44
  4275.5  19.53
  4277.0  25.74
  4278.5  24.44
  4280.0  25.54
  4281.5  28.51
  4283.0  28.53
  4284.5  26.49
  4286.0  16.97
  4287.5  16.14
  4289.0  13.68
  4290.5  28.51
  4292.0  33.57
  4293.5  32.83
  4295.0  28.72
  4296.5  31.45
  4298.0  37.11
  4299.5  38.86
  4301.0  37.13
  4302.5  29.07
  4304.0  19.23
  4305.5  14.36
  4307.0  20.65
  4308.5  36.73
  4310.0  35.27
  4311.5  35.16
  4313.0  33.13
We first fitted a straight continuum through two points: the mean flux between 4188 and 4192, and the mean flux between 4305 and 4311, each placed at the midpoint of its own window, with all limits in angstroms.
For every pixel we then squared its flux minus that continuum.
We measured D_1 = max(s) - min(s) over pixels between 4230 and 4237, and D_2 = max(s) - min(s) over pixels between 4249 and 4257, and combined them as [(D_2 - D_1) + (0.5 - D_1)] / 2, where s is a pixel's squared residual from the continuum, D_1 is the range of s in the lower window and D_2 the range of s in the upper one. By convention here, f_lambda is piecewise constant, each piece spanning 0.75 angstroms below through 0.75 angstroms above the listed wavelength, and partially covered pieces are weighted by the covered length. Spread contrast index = 4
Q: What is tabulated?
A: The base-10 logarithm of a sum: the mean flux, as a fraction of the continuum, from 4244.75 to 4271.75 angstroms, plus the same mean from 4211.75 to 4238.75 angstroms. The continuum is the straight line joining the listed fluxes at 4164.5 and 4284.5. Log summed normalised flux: 0.115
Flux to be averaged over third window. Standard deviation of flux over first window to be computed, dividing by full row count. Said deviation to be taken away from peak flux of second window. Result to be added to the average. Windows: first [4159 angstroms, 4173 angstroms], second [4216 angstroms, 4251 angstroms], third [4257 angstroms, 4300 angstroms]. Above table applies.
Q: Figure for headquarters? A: 36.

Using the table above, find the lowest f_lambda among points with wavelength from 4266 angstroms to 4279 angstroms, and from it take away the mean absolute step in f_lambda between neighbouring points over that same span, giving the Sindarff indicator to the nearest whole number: 16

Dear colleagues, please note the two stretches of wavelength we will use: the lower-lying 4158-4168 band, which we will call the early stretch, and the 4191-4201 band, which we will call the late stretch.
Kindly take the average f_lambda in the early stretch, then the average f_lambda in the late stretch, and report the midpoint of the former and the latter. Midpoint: 10.3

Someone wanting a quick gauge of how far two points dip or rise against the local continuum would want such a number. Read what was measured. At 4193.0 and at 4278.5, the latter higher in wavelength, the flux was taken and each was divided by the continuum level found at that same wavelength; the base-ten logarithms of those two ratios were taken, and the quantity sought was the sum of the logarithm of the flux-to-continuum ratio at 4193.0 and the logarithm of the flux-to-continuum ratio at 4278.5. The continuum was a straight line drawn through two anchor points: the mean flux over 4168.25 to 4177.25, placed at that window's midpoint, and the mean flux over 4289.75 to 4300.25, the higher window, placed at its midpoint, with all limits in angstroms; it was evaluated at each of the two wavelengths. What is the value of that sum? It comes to -0.21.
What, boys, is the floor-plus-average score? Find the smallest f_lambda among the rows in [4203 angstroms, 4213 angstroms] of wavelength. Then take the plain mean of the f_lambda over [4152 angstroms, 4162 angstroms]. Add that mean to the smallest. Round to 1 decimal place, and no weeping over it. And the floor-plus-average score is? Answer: 17.2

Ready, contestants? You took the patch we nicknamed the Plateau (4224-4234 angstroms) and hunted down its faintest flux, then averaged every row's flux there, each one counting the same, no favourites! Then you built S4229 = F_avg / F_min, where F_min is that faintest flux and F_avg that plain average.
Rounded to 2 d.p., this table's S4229 1.66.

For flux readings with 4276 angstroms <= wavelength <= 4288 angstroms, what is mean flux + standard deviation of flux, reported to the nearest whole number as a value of 29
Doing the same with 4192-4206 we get 13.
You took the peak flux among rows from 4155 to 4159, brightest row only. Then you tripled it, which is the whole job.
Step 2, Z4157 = 40.4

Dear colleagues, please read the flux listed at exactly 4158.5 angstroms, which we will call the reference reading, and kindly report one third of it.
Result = 4.3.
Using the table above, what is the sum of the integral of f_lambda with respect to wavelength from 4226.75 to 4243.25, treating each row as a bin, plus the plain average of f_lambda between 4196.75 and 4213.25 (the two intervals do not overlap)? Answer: 216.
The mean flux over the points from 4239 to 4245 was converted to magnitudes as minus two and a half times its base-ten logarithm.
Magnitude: -2.7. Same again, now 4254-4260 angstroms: -3.3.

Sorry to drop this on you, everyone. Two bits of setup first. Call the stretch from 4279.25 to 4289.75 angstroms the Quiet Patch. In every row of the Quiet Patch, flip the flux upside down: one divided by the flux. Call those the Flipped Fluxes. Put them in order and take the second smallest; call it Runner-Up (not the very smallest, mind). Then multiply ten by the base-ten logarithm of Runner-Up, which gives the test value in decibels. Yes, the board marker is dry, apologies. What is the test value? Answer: -15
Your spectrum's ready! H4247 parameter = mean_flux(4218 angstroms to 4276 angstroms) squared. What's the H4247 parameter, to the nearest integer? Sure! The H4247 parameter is 202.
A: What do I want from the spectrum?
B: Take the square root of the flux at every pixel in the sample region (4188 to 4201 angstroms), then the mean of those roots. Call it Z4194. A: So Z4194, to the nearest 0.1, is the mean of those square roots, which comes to 3.4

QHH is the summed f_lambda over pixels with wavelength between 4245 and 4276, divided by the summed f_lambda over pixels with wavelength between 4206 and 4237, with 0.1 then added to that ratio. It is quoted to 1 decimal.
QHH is 1.6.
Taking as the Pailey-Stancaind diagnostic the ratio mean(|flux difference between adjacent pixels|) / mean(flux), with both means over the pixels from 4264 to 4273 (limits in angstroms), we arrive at 0.10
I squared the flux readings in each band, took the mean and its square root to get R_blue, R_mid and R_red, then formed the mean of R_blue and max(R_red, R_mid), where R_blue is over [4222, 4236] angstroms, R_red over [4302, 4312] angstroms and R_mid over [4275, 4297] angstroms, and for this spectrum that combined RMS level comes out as 20.4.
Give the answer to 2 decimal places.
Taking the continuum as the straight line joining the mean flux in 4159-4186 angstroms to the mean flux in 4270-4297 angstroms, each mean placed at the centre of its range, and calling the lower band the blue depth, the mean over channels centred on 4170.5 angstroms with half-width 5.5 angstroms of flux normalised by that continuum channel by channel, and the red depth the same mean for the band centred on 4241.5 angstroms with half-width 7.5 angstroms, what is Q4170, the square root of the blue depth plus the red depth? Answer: 1.21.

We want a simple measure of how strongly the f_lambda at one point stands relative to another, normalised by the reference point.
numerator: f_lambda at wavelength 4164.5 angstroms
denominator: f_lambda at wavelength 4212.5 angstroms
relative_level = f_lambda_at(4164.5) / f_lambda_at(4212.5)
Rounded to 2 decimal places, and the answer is 1.42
